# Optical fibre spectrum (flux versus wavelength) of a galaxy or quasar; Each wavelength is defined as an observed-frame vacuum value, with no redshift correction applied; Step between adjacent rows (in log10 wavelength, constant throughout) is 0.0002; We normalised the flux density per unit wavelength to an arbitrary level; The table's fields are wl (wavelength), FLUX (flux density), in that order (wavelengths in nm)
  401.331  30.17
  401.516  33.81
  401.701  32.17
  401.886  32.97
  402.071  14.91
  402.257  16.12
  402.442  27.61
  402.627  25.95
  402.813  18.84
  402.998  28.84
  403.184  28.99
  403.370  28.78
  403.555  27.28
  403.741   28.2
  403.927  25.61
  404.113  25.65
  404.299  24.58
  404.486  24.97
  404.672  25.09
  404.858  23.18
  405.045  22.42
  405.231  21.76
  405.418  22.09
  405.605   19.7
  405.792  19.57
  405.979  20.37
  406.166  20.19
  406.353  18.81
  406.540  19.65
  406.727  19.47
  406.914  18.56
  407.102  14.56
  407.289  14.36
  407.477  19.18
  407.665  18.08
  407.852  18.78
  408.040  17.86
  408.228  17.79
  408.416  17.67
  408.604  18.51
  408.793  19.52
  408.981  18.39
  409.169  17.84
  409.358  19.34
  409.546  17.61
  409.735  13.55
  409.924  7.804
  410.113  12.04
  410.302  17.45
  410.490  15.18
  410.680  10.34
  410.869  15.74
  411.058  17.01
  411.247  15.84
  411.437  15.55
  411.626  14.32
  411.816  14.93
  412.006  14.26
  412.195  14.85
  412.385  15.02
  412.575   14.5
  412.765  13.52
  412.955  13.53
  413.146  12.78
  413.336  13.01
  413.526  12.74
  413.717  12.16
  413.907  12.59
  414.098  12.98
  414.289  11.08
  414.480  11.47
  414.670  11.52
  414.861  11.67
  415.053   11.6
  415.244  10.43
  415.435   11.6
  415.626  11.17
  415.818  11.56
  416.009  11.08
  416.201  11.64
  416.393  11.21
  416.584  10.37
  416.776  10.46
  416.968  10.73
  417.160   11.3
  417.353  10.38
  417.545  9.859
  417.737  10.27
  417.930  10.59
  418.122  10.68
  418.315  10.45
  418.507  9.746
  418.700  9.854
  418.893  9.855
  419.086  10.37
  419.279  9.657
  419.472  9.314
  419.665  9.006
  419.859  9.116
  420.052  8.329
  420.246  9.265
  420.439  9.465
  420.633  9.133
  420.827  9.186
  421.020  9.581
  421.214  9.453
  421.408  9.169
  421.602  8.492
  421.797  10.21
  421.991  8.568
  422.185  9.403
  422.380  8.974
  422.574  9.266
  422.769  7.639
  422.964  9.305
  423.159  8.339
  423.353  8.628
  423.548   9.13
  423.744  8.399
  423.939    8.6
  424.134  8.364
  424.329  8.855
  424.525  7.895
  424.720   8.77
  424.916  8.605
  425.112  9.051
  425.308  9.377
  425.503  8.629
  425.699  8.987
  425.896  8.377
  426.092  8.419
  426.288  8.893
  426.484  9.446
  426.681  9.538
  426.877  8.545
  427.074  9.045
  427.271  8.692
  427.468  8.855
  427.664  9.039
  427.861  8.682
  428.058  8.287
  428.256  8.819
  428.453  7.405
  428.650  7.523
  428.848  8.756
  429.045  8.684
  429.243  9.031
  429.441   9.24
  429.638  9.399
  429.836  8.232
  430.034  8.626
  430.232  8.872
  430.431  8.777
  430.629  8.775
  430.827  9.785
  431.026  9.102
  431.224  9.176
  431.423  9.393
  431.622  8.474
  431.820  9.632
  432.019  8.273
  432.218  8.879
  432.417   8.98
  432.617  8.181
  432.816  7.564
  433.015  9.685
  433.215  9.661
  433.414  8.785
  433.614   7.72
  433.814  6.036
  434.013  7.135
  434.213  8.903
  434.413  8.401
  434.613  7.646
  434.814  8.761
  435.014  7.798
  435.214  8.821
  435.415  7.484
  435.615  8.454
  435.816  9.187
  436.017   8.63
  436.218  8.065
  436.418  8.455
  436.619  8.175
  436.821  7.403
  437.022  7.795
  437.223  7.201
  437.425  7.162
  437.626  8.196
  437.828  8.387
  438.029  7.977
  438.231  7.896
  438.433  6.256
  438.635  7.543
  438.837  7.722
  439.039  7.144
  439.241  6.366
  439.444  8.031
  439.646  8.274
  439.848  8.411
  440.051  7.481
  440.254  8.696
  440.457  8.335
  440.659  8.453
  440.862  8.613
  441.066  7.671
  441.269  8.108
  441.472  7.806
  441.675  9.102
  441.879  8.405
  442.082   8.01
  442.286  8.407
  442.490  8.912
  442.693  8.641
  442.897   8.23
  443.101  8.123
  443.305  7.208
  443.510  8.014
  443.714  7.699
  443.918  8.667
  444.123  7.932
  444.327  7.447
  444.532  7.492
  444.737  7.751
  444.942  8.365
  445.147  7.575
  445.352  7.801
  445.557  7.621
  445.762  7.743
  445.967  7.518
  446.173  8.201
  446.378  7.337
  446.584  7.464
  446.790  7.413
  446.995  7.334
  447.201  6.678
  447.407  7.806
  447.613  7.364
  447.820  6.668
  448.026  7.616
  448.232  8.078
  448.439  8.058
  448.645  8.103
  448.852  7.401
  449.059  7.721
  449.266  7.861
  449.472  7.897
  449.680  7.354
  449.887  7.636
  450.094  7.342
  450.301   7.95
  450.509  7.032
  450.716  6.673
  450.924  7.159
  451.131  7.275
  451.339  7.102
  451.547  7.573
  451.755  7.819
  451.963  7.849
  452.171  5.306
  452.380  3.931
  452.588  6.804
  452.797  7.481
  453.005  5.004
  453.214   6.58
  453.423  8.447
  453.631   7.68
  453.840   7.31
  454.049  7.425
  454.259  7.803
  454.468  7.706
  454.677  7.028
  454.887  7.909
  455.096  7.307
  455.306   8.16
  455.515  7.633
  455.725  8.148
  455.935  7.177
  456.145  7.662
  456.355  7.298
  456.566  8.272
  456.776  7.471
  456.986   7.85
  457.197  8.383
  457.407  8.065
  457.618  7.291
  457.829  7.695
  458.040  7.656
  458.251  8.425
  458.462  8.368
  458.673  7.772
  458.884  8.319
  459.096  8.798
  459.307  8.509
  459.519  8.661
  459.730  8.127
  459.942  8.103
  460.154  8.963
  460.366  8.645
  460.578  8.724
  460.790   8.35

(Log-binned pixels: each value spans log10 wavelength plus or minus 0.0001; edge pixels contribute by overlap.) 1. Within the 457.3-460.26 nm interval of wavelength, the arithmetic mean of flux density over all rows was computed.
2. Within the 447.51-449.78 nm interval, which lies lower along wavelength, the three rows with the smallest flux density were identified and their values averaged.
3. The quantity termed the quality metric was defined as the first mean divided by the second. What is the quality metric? 1.15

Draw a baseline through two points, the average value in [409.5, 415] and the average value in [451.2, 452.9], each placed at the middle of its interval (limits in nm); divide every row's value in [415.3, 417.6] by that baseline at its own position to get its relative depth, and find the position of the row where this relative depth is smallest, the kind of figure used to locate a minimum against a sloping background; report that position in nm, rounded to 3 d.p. 417.545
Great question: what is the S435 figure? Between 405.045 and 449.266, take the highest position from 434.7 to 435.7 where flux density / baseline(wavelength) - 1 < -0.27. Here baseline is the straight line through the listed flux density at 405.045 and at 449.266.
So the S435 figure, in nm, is 435.615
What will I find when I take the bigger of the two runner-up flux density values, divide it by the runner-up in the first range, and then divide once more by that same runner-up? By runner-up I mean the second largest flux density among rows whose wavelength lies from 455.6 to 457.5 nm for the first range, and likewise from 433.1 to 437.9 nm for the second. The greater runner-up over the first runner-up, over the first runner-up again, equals 0.13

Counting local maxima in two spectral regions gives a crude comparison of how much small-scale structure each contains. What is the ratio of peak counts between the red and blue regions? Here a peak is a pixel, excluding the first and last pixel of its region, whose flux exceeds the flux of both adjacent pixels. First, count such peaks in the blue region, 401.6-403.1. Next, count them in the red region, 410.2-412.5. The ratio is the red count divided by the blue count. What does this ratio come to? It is 1.0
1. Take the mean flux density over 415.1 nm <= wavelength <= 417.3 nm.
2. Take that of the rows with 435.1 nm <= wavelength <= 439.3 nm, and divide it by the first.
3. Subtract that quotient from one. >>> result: 0.29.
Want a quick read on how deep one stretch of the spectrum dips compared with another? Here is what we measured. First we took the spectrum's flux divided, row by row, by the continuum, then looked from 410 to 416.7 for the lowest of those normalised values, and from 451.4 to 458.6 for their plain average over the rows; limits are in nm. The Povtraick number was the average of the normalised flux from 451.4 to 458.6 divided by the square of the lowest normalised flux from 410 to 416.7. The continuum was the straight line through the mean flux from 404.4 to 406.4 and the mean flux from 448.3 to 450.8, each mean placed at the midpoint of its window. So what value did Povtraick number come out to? 5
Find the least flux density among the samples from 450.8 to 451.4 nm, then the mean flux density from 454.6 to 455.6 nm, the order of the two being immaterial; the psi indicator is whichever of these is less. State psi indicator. 7.10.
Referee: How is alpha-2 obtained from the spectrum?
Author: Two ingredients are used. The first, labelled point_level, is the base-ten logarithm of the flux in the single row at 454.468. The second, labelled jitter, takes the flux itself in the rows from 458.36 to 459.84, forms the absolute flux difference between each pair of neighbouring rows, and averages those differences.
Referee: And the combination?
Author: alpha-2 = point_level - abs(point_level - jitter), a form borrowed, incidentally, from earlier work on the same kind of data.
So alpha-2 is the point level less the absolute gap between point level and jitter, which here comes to 0.43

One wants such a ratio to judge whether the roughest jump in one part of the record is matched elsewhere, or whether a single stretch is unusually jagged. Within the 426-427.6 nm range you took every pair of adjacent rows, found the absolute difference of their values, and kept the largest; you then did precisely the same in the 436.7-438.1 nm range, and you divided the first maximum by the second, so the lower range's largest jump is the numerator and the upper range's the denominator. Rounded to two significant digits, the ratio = 0.96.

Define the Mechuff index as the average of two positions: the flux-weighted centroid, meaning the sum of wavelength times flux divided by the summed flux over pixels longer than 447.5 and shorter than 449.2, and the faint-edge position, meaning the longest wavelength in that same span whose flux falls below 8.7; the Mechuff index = 448.70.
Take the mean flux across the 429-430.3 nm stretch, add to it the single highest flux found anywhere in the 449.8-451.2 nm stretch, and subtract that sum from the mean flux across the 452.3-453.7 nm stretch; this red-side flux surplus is -10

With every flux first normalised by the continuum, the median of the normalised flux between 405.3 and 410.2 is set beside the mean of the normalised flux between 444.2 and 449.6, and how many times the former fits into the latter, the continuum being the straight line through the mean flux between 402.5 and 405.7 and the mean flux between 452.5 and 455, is 1.00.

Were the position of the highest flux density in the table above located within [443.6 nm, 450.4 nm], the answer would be 443.918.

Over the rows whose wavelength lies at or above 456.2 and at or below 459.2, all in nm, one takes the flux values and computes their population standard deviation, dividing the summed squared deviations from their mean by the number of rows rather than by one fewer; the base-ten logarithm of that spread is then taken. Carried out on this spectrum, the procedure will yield -0.35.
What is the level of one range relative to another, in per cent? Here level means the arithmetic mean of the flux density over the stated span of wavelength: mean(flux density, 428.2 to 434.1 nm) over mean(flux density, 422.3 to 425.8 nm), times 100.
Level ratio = 99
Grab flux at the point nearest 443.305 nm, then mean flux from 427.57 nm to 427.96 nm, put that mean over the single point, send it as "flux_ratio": 1.23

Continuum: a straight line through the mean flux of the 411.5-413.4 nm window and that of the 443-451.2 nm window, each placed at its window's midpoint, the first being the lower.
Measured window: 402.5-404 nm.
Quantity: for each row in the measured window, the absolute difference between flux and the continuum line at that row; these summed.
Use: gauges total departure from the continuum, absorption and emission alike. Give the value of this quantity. 86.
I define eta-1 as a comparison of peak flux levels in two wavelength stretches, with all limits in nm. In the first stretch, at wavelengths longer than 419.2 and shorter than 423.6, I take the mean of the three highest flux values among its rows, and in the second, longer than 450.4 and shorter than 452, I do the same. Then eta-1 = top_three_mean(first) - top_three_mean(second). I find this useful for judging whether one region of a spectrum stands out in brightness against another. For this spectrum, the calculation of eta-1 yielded 2.1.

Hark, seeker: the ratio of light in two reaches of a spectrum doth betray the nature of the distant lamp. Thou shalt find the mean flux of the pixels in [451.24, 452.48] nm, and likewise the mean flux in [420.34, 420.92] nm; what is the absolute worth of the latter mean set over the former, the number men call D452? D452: 1.40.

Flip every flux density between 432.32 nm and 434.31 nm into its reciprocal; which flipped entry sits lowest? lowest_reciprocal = 0.103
